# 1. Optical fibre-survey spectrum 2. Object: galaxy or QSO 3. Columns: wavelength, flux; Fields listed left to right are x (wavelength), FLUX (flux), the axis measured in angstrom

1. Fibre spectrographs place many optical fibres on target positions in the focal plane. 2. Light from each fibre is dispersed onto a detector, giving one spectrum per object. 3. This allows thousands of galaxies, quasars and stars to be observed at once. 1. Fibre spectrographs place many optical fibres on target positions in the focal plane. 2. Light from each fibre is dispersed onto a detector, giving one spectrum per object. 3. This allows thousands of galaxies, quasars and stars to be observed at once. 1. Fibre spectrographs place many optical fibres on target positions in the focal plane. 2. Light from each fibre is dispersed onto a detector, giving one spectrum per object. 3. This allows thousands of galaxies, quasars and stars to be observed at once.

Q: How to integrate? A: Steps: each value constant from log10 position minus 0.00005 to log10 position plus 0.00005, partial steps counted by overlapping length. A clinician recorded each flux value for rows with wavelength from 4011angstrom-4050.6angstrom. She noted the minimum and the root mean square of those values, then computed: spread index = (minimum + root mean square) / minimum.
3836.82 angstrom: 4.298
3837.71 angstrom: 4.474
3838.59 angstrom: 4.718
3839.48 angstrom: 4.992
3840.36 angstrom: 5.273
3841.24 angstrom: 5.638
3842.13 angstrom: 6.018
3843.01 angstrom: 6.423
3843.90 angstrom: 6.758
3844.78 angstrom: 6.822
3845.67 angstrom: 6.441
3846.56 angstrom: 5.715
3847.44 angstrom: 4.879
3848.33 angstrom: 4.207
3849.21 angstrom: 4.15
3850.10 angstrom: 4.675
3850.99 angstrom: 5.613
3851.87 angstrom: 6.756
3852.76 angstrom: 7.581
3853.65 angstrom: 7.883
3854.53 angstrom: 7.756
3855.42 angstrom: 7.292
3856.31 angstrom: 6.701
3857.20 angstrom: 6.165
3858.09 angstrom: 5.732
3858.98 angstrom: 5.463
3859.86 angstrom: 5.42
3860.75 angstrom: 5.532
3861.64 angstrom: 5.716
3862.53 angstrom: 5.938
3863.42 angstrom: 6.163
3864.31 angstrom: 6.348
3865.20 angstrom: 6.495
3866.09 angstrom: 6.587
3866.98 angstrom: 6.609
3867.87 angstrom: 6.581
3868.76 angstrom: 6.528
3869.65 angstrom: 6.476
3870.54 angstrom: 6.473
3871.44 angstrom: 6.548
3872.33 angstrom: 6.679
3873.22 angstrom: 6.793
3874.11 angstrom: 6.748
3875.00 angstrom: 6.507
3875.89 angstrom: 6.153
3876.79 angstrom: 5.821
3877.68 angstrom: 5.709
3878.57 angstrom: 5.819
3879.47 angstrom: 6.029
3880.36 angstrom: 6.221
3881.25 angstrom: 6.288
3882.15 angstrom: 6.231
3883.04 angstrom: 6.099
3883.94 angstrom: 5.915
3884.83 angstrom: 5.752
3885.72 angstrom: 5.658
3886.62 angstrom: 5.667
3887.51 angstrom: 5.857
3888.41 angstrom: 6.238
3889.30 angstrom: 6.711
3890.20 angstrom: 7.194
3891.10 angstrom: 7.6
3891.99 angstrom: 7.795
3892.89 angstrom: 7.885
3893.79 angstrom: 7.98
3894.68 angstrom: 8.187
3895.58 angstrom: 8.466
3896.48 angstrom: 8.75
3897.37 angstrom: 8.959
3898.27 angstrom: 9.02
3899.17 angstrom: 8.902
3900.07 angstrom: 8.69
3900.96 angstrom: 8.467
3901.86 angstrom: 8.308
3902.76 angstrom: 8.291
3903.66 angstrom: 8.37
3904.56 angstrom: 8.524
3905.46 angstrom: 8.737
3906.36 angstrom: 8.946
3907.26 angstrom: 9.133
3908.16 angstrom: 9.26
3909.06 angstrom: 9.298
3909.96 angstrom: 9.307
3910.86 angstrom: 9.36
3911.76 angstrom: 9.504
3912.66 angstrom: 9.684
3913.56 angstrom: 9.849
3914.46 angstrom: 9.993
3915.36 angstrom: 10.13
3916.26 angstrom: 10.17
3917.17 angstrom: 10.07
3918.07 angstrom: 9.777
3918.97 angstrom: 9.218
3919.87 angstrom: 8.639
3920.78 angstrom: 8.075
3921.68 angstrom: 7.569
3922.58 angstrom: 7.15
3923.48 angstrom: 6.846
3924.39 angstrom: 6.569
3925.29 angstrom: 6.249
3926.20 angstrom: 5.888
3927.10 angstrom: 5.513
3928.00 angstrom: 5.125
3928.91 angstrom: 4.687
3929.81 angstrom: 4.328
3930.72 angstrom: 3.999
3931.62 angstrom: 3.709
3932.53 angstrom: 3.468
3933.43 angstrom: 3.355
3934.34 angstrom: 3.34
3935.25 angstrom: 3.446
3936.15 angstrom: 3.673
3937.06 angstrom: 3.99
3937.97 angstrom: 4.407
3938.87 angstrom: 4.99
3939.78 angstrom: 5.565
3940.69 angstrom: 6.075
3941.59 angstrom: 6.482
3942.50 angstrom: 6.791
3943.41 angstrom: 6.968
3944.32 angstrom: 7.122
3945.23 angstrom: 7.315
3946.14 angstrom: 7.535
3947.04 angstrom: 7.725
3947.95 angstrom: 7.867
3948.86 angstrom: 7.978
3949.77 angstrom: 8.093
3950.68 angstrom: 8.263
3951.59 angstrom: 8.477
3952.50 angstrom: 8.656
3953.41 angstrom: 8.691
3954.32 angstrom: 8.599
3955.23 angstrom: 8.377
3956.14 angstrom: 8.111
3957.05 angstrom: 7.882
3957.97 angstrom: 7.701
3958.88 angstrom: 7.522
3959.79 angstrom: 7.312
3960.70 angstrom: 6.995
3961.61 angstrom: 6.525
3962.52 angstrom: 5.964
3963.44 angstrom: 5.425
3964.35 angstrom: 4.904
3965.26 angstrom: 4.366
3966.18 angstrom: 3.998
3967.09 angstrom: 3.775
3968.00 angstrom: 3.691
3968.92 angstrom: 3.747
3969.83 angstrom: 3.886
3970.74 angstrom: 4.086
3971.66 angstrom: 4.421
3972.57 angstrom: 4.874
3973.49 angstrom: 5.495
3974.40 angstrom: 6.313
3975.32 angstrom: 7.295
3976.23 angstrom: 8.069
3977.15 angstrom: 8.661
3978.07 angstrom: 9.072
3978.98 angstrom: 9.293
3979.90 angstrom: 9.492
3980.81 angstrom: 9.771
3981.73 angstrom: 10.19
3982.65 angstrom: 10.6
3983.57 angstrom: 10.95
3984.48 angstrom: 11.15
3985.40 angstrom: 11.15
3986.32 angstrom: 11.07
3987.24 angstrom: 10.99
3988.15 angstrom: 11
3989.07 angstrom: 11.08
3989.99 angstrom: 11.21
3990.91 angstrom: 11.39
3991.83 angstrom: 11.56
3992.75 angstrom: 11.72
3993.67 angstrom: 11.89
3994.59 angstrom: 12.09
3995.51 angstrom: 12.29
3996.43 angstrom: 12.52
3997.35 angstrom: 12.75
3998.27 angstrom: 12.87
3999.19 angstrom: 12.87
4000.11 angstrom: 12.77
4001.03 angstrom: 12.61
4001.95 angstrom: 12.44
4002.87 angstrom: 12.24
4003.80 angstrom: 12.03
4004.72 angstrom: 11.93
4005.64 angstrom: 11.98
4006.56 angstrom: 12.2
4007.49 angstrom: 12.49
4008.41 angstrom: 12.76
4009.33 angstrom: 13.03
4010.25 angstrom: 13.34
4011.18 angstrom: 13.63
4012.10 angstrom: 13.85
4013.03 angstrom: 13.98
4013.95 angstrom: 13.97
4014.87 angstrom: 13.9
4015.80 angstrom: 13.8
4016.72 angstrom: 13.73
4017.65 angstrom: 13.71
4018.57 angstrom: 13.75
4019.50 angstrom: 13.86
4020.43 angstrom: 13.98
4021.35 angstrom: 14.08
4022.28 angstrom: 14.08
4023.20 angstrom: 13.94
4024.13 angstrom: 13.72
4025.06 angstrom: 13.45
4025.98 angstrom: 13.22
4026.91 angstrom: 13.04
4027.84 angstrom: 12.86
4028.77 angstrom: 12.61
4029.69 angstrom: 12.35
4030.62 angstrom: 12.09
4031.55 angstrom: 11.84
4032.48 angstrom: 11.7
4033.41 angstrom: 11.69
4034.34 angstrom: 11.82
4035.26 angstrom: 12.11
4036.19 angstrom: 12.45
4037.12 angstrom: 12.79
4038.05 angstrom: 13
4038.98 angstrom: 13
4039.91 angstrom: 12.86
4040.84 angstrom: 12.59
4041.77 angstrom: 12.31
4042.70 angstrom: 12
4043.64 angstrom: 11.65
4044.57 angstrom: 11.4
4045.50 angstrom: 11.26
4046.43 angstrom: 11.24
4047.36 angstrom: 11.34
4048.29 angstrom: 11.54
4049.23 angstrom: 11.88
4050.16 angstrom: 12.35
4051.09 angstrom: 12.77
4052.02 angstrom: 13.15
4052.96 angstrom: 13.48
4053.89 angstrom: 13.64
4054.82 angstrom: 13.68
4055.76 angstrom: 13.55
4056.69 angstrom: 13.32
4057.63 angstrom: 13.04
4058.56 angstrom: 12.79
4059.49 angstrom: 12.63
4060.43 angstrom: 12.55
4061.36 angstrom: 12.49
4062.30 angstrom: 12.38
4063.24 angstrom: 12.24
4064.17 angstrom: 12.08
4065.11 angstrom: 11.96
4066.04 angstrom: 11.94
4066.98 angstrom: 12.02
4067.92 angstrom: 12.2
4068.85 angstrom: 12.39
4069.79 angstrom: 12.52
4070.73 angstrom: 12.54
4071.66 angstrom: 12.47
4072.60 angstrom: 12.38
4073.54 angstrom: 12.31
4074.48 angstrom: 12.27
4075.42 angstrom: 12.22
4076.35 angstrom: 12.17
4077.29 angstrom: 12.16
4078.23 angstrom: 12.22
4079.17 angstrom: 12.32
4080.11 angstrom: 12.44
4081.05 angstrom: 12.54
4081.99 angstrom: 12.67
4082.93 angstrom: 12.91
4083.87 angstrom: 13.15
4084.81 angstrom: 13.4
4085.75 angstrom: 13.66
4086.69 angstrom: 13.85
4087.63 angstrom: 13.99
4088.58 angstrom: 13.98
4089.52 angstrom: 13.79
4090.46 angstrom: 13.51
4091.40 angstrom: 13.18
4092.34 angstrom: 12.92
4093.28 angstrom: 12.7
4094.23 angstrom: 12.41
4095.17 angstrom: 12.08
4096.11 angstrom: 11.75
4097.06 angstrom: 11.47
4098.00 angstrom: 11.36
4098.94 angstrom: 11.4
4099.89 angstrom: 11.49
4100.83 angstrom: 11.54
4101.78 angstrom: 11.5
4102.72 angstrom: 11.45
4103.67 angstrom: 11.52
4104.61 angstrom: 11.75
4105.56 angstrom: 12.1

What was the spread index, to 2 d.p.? 2.14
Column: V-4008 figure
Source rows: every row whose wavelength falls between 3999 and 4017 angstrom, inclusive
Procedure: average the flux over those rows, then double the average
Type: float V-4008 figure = 26.0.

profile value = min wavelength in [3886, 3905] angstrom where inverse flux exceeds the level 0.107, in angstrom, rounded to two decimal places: 3886.62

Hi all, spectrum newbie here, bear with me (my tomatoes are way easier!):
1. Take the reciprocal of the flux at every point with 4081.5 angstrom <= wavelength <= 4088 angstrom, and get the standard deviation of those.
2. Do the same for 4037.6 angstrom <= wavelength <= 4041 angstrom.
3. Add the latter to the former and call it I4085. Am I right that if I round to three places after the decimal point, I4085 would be 0.004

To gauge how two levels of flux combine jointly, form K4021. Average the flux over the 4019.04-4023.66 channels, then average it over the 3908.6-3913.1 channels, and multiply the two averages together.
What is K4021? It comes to 132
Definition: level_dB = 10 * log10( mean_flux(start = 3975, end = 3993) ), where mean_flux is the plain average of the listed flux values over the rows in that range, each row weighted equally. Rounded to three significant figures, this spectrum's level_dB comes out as 10.1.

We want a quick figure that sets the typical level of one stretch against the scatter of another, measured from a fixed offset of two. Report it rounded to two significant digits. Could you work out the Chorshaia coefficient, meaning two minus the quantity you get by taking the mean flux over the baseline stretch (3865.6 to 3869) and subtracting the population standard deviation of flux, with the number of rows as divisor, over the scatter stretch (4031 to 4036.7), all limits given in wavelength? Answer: -4.3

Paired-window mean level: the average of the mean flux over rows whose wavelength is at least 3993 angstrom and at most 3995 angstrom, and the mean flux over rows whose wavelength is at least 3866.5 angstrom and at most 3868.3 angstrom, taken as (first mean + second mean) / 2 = 9.3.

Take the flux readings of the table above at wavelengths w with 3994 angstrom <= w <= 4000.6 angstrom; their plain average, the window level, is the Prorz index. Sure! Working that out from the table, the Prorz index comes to 13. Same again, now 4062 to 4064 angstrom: 12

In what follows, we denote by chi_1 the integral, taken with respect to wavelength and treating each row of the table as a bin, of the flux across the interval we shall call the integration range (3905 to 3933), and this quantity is 217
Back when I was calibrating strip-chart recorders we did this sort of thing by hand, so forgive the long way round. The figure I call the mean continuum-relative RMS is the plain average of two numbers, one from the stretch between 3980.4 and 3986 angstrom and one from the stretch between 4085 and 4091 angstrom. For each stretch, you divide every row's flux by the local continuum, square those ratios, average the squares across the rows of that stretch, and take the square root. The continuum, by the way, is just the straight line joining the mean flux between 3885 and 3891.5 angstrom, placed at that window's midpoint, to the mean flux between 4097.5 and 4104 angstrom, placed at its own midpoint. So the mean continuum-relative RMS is 1.23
